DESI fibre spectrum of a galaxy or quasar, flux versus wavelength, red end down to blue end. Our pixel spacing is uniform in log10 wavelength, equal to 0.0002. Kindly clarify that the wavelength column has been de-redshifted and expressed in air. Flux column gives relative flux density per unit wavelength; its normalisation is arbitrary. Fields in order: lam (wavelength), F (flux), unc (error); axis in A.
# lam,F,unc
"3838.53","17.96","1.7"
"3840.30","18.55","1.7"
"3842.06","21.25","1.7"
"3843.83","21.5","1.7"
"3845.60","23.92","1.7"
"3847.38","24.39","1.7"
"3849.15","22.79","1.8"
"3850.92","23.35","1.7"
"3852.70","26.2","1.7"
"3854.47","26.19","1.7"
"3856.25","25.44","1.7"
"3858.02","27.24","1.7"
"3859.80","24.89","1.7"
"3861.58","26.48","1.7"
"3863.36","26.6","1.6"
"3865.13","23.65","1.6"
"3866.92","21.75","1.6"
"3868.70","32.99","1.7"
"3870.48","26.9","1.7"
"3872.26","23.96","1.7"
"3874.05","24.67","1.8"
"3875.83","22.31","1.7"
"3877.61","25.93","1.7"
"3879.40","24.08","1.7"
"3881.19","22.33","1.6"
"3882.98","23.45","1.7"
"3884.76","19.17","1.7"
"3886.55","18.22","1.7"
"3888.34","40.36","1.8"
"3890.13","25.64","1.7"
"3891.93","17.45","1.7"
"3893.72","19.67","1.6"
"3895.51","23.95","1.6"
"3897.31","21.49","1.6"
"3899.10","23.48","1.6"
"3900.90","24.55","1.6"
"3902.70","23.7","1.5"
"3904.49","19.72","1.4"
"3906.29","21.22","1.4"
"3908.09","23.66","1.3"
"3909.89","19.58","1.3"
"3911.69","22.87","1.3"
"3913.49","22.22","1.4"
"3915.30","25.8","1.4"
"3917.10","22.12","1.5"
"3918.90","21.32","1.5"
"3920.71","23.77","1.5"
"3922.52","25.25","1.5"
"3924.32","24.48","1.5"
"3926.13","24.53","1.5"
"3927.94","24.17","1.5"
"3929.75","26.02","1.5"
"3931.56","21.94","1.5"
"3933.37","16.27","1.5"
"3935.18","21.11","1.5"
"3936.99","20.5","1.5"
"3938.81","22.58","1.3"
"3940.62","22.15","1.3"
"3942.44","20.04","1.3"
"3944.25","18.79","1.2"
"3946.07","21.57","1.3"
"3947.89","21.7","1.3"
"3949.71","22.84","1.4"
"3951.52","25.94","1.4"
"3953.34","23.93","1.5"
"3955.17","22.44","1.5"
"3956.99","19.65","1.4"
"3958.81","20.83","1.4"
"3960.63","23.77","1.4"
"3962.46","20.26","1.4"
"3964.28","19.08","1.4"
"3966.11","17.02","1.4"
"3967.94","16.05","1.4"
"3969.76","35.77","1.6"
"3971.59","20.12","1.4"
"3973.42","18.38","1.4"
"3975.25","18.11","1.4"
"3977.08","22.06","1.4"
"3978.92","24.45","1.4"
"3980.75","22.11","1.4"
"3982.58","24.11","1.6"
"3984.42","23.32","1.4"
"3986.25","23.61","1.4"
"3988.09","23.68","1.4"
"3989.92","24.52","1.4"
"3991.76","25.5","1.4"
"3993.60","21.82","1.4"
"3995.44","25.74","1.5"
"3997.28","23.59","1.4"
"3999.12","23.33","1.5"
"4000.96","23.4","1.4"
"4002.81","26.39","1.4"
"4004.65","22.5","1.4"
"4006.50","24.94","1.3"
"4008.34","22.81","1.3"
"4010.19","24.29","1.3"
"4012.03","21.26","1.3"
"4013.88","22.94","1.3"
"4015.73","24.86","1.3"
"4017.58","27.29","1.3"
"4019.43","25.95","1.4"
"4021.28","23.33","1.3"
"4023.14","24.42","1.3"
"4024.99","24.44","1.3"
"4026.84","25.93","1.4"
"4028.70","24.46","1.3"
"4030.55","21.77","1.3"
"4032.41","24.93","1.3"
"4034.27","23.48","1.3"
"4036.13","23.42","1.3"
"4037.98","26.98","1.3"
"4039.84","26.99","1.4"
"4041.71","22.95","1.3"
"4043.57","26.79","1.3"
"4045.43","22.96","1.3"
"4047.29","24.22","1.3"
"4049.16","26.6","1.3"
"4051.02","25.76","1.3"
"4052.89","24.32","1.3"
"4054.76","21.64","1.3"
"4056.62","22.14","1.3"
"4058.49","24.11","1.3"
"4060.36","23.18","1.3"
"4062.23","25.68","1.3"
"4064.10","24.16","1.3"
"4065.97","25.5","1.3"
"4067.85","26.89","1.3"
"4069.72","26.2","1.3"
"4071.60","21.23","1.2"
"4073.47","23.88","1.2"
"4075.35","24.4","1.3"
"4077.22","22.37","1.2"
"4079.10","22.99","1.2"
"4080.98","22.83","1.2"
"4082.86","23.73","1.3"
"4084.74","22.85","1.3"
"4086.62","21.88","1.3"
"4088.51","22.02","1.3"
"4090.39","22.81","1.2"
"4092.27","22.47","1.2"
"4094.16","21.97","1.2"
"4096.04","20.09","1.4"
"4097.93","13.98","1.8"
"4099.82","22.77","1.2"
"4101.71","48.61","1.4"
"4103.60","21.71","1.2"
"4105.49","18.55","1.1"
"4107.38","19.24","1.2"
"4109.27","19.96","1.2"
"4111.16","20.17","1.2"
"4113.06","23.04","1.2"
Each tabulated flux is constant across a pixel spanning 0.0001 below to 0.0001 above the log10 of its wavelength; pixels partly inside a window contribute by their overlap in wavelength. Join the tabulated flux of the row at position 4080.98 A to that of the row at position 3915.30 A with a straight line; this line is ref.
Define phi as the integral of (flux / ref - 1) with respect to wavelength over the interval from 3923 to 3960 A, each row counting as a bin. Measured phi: -5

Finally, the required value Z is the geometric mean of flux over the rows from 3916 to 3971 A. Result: 21.9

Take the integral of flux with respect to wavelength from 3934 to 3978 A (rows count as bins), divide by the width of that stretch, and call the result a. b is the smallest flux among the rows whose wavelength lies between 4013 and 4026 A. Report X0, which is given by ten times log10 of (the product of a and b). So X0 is 26.9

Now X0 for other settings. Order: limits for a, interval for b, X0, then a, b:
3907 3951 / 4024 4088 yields 26.8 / 22.3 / 21.23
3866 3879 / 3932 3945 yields 26.2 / 25.4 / 16.27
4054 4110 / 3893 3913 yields 26.6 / 23.3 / 19.58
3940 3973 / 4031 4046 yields 27.0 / 21.7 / 22.95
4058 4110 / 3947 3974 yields 25.8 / 23.4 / 16.05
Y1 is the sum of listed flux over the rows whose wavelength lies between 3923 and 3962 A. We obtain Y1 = 465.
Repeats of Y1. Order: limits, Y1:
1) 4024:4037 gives 168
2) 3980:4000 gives 261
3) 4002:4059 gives 755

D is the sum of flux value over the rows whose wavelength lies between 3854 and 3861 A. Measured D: 103.8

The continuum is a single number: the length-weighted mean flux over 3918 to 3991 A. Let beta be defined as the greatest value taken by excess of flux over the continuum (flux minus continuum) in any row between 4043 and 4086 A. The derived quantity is 4.7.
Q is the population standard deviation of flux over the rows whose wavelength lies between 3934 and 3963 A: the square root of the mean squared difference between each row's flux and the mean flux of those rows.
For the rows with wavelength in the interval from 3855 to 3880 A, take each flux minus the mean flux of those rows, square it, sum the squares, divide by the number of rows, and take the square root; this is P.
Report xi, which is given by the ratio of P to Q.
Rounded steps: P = 2.6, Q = 1.8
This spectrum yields 1.5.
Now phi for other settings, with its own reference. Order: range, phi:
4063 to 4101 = 0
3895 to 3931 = -4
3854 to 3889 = -2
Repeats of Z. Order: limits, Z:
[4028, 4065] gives 24.3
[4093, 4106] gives 22.3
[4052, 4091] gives 23.5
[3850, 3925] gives 23.7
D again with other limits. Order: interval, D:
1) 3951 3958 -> 92.0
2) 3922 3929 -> 98.4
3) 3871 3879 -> 96.9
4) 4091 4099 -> 78.5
